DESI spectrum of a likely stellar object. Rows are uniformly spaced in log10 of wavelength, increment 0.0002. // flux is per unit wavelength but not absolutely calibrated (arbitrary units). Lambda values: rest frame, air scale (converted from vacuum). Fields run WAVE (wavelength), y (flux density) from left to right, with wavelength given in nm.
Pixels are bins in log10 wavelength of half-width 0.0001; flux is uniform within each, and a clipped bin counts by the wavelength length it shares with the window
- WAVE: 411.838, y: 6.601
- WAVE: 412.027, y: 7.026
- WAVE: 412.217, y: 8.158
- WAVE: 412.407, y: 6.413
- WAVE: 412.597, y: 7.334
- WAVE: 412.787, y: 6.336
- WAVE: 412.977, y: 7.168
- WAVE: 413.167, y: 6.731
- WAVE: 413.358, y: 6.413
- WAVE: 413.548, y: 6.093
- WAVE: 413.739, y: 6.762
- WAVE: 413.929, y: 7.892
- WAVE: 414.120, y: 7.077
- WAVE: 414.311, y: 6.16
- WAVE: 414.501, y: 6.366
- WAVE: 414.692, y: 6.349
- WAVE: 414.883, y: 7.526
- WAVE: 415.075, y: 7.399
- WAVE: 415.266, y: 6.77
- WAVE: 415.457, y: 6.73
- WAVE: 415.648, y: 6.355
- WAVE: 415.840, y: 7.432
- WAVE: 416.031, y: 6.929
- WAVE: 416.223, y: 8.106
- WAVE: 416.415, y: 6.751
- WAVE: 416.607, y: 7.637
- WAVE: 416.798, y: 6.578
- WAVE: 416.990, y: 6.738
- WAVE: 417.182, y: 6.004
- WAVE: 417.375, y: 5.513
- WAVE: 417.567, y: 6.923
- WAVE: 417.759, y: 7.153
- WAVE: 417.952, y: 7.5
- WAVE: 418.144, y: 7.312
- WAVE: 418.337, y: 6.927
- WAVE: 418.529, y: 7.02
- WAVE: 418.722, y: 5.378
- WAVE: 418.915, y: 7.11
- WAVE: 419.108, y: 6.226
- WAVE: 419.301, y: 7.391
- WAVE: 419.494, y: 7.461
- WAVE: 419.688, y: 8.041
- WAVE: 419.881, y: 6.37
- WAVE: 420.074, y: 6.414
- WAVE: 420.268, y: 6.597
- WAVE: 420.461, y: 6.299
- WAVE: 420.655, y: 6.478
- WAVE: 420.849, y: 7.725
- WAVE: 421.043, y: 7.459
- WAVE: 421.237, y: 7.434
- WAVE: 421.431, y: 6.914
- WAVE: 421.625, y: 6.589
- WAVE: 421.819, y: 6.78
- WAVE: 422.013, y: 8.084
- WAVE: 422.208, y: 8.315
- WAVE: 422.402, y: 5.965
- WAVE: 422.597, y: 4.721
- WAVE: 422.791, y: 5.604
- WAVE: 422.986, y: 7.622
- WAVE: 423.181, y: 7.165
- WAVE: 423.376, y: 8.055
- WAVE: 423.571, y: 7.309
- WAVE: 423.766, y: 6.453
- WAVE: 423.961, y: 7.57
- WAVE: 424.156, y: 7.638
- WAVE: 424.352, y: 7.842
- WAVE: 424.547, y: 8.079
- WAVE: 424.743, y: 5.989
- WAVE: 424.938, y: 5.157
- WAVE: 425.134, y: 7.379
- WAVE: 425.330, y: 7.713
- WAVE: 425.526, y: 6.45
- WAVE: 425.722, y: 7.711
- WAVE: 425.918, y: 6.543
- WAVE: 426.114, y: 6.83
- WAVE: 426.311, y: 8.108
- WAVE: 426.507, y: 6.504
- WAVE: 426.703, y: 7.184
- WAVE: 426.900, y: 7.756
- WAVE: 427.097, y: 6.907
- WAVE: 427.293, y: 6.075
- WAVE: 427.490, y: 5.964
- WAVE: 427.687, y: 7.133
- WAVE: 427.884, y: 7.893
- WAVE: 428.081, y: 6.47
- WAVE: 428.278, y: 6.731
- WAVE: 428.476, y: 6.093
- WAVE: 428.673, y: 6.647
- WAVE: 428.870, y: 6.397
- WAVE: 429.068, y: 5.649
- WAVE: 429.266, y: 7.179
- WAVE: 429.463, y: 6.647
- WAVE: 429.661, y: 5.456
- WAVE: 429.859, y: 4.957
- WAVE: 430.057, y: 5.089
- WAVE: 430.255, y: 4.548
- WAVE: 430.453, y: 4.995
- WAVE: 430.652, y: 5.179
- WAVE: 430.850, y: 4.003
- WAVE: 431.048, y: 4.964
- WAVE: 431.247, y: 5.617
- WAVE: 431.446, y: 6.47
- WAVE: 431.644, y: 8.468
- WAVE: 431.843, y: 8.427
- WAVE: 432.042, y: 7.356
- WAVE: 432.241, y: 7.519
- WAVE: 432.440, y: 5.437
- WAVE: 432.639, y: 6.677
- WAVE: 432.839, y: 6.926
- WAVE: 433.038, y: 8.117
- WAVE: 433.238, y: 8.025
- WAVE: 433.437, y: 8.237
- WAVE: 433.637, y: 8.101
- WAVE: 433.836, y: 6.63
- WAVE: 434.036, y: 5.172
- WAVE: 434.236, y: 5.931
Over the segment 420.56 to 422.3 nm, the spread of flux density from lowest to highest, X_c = 1.8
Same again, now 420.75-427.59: 3.6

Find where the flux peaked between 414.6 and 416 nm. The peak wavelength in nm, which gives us 414.883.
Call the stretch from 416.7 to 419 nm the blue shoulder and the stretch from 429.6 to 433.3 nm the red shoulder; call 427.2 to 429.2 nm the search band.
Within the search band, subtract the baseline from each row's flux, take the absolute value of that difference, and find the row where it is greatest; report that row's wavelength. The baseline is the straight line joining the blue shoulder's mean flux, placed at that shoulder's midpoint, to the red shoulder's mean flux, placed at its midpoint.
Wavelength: 427.884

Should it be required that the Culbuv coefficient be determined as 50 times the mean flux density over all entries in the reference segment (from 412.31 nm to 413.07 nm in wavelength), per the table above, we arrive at 341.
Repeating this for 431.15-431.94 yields 362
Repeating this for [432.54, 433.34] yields 372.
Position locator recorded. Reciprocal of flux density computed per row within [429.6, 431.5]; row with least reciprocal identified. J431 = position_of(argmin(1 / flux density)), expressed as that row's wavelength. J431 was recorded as 431.446 nm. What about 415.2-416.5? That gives 416.223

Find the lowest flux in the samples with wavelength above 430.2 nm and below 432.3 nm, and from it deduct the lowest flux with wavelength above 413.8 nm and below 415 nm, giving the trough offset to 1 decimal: -2.2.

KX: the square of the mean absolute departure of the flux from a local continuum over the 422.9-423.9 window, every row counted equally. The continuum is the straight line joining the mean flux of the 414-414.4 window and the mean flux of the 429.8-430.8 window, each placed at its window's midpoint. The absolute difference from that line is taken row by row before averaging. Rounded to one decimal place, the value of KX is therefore 2.7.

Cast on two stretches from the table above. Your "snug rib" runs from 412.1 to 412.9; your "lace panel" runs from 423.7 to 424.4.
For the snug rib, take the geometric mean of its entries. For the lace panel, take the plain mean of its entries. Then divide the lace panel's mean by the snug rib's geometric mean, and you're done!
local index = 1.05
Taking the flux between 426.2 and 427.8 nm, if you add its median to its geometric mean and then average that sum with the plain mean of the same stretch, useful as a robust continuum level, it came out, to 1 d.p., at 10.4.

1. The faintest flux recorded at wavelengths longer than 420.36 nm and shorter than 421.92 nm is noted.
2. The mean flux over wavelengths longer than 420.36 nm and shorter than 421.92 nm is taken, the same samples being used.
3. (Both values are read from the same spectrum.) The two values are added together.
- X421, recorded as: 13.3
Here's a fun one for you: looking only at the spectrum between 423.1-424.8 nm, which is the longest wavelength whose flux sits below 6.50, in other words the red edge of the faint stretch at 424.743 nm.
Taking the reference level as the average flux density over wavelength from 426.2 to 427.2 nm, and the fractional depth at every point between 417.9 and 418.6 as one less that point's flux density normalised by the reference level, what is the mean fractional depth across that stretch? 0.014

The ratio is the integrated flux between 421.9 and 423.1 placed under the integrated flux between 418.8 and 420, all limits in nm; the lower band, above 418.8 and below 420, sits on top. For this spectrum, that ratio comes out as 1.05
